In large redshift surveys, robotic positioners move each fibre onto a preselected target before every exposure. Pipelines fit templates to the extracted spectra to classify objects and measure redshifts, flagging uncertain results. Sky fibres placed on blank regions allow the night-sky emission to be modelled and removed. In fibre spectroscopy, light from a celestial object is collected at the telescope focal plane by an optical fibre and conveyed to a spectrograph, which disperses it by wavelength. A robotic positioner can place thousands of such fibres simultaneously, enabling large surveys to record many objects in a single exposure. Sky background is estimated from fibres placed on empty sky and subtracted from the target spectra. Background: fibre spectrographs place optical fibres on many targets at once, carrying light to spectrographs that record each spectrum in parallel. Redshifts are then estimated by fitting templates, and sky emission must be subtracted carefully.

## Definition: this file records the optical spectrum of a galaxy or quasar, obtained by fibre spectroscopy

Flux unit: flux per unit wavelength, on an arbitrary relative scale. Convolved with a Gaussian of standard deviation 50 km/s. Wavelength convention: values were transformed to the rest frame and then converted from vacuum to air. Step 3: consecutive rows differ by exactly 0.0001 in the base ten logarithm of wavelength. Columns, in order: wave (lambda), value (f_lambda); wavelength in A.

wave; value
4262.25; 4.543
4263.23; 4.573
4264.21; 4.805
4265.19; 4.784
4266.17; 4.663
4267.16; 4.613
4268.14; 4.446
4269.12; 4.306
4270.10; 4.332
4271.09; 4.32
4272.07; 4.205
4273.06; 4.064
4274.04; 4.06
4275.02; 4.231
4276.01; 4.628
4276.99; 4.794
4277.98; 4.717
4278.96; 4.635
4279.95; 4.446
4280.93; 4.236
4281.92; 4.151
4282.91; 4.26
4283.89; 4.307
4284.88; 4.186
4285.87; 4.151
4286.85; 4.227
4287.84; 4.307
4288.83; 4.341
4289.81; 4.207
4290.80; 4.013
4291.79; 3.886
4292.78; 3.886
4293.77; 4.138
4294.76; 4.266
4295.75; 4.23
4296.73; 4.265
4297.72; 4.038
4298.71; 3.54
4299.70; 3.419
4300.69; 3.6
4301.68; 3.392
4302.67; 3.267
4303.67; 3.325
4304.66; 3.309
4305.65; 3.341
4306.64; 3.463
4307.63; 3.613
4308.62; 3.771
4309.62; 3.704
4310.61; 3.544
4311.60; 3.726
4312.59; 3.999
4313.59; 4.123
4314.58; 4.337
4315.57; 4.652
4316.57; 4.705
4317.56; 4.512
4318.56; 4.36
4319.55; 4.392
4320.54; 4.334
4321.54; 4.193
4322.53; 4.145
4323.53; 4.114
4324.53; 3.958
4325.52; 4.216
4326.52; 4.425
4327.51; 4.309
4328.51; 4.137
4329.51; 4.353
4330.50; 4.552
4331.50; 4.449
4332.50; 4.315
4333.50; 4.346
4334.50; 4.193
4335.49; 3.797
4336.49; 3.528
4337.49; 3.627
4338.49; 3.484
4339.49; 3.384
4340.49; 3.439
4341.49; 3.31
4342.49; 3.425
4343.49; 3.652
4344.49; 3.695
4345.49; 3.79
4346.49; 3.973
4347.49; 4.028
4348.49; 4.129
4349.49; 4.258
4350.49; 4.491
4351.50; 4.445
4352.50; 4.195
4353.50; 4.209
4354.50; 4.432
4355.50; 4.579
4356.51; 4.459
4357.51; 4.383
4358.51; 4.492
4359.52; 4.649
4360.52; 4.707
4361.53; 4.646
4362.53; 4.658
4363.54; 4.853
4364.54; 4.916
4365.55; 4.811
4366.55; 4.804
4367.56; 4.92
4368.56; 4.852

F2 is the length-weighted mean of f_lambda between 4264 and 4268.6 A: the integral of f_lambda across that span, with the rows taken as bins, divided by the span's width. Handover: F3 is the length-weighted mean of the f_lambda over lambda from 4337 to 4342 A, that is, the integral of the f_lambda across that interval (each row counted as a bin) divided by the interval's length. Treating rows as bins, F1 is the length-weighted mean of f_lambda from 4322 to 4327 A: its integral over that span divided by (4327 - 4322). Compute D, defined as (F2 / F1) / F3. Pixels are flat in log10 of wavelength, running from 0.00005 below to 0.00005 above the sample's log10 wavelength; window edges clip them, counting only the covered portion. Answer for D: 0.324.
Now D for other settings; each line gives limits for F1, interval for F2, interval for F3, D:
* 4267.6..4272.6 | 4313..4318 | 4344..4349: 0.262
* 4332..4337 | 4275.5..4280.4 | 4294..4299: 0.281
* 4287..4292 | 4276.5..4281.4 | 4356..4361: 0.242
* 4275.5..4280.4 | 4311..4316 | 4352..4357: 0.205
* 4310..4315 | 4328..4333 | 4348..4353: 0.257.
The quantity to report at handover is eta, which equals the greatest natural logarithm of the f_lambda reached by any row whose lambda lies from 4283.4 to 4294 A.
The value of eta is 1.47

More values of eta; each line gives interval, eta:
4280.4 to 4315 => 1.47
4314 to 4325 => 1.55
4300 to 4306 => 1.28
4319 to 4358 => 1.52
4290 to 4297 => 1.45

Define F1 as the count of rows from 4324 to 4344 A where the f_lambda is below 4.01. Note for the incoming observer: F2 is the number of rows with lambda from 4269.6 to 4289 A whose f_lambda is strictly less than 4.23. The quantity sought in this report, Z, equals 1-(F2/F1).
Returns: 0.3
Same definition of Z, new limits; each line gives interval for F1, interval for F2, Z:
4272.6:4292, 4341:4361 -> -9.0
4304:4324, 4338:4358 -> -0.4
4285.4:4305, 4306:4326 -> -0.4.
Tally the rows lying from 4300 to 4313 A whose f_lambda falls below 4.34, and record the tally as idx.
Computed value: 13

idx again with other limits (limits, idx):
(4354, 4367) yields 0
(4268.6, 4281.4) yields 8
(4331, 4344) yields 11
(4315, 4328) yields 7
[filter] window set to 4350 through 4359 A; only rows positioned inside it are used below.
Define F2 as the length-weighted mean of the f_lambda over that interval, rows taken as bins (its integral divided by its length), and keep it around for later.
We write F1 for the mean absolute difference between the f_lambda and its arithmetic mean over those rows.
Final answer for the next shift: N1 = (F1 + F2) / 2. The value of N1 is 2.25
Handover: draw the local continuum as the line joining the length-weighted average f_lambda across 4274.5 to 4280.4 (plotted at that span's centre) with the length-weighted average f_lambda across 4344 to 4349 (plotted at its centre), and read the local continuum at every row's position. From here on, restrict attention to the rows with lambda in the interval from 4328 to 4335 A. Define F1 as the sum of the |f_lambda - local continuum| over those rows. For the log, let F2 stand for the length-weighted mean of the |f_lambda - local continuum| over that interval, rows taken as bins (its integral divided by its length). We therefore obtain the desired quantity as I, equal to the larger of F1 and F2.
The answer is 1.9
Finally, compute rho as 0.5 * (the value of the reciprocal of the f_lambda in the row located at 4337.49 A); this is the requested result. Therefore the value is 0.138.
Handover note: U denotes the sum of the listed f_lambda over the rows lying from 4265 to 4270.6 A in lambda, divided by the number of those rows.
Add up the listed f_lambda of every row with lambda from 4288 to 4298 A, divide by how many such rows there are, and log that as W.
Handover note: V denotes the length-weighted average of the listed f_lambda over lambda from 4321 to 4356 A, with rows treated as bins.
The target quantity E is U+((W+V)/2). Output 8.61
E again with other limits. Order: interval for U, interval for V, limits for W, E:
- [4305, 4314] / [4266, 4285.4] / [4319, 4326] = 7.98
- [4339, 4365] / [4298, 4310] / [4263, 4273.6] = 8.17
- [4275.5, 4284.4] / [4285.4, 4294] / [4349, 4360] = 8.74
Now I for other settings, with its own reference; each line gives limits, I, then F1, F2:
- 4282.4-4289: 1.7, 1.7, 0.2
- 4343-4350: 1.4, 1.4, 0.2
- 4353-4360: 4.4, 4.4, 0.6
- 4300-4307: 6.6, 6.6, 0.9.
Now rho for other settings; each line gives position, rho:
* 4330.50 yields 0.110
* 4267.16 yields 0.108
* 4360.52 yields 0.106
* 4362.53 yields 0.107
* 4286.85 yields 0.118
